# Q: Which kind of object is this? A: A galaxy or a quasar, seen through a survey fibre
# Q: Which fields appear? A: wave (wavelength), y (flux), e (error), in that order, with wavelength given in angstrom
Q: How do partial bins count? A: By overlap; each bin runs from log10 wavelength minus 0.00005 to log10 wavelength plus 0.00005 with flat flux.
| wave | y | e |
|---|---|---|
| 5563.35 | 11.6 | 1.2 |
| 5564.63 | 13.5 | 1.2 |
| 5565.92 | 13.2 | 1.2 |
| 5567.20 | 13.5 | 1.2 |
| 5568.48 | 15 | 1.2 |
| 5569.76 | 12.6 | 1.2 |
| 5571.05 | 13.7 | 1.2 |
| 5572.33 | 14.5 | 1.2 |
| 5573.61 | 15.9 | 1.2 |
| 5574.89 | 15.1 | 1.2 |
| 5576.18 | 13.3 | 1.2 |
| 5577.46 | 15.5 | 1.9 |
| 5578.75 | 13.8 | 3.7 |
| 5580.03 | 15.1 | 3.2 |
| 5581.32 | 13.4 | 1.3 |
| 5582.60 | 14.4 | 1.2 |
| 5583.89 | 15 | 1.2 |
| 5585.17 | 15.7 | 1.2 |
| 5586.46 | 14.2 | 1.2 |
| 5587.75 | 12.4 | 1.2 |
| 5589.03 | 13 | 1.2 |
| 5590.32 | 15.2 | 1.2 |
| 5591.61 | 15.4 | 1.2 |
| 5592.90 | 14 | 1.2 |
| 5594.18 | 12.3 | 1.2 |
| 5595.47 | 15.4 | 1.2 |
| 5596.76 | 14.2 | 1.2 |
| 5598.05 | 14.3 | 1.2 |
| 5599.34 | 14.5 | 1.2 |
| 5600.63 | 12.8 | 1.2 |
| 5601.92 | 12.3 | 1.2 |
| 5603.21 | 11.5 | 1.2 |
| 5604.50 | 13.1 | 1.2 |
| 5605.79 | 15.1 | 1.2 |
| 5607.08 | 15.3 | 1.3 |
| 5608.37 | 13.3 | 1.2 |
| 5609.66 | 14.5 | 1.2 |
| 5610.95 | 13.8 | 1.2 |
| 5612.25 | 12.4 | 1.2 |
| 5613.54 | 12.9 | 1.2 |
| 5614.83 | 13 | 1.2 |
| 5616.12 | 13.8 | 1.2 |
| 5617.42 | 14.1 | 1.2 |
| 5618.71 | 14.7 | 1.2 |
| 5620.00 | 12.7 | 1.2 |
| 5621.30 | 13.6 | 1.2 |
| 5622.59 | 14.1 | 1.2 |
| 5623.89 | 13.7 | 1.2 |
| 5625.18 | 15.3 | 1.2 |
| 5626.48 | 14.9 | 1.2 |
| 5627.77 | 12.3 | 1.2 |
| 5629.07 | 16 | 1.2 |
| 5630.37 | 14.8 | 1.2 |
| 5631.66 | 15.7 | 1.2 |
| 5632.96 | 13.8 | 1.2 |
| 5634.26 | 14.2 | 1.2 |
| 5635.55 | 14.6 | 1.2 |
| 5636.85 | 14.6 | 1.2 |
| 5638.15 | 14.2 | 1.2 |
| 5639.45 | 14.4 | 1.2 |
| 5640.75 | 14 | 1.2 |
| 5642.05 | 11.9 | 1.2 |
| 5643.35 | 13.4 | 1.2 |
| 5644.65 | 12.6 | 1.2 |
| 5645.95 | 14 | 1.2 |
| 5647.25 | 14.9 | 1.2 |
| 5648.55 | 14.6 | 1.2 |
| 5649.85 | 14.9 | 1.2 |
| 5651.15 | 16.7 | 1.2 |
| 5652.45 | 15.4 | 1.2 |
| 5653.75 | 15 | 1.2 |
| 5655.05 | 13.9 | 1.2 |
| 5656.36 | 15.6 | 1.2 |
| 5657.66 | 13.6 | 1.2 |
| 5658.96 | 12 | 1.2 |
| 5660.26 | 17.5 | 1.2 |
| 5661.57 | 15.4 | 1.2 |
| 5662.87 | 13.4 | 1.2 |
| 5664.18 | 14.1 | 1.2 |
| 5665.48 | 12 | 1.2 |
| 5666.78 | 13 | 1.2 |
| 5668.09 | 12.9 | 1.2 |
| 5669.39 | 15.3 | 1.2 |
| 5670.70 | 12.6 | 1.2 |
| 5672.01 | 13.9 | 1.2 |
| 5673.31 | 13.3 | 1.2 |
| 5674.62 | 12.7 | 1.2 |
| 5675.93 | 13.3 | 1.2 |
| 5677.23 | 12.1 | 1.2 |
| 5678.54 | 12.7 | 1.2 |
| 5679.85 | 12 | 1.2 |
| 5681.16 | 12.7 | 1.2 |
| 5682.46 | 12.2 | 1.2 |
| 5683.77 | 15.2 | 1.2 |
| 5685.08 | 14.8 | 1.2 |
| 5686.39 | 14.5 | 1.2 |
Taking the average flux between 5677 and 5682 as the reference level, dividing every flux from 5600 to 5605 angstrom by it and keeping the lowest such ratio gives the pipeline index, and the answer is 0.93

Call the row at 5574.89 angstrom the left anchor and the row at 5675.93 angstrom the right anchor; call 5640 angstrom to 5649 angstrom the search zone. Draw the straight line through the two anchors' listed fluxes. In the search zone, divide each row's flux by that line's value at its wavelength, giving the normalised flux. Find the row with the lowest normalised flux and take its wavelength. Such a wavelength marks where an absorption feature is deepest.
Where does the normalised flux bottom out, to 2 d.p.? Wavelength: 5642.05 angstrom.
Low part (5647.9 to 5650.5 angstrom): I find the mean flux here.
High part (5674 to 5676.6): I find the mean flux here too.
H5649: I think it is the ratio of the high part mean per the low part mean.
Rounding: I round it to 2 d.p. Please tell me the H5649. 0.88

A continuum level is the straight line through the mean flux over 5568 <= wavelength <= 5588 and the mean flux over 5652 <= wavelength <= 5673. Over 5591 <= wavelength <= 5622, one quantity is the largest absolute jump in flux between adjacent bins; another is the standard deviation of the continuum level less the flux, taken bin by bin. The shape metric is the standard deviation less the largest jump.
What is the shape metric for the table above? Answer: -2.0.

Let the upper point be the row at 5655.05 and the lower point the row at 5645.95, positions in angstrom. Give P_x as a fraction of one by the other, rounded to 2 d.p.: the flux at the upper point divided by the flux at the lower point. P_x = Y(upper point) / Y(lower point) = 0.99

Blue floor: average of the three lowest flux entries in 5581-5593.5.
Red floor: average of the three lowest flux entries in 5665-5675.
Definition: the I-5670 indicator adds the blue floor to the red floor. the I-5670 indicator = 25.4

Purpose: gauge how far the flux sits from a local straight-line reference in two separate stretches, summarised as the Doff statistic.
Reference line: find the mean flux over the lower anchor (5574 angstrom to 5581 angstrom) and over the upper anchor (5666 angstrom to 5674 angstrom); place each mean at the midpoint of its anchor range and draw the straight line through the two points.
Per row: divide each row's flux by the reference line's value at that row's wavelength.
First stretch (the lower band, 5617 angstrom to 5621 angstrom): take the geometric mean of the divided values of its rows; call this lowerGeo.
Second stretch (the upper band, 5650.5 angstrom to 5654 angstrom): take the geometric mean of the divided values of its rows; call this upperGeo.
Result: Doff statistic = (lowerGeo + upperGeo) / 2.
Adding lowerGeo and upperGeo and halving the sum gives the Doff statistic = 1.06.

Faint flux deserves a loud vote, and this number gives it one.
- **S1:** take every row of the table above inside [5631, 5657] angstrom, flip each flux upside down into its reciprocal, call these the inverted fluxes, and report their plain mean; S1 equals 0.0697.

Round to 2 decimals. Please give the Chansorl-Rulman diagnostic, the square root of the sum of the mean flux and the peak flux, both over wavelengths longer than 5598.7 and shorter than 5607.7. 5.37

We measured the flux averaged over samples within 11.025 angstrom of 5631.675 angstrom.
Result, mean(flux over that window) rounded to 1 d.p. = 14.2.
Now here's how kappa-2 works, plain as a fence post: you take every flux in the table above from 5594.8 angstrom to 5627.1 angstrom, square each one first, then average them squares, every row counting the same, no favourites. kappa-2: 192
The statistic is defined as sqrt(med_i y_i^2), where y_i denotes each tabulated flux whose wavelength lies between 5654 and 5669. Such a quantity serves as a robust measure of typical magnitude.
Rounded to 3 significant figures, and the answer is 13.6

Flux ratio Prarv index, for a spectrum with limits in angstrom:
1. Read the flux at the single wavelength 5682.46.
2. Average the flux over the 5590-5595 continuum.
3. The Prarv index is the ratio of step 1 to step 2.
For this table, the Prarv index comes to 0.86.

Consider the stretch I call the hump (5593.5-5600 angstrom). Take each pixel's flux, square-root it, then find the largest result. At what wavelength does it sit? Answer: 5595.47 angstrom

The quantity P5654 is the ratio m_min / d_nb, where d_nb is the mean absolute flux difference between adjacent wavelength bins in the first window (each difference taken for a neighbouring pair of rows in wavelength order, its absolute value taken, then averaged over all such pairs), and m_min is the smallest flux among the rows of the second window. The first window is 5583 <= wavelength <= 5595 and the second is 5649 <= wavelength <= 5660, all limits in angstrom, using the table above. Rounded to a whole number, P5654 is 10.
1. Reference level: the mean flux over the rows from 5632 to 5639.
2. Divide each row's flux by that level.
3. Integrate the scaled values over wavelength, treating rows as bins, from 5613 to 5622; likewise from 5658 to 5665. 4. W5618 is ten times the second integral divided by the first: 8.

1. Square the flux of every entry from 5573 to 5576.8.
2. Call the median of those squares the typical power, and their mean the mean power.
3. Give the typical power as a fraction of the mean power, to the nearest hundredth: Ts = 1.04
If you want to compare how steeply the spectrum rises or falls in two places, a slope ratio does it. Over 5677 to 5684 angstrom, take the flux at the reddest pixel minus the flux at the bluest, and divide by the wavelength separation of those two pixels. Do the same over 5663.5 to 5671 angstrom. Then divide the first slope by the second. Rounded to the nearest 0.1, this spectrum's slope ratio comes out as -2.1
